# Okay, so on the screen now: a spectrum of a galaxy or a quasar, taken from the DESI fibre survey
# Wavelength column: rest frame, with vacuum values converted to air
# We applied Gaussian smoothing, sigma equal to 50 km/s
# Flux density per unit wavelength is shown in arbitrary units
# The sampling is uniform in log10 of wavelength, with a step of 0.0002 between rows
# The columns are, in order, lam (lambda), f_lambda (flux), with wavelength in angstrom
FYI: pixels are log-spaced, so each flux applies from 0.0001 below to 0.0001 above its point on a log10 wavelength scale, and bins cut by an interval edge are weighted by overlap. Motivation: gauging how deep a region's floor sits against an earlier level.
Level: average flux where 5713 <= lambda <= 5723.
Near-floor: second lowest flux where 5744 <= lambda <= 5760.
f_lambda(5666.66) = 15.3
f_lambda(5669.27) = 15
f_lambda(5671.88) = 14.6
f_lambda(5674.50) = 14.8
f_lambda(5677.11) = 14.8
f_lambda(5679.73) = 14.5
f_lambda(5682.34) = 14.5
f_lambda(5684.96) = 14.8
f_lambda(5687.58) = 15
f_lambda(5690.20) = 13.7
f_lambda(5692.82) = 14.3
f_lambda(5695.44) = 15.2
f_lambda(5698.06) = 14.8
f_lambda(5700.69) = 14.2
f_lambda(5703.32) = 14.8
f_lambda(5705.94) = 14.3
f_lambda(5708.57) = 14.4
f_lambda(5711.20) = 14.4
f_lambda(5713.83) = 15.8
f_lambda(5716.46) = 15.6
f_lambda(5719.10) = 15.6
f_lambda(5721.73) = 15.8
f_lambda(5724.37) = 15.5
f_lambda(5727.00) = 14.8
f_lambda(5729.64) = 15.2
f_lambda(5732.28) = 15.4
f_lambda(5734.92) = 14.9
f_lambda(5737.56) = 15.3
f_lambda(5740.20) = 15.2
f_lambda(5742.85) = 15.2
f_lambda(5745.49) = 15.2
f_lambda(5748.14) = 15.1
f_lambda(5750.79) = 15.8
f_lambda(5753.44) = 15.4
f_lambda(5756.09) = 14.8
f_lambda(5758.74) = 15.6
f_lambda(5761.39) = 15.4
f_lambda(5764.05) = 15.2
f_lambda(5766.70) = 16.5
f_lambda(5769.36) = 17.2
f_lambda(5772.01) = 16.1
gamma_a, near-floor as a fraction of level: 0.962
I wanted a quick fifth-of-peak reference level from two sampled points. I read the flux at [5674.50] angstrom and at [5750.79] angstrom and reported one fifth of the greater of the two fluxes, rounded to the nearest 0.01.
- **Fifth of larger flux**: 3.16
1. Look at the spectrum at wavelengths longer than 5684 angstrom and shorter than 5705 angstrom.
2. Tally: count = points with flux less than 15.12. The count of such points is 7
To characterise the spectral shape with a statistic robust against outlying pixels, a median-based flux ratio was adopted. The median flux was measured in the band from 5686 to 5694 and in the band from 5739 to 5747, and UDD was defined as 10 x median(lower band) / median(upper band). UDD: 9.4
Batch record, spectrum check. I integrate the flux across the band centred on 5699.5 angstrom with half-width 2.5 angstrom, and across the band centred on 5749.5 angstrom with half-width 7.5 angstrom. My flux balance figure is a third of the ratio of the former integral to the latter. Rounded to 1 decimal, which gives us 0.1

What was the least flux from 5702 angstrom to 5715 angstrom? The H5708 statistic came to 14.3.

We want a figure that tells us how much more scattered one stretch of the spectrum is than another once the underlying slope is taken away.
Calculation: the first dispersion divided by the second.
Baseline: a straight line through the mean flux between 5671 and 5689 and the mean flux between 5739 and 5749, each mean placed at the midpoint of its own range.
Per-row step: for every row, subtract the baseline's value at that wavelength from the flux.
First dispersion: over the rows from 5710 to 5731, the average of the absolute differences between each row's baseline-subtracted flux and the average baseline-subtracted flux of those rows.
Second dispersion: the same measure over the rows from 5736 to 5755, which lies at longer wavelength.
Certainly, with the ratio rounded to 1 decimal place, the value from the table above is 2.8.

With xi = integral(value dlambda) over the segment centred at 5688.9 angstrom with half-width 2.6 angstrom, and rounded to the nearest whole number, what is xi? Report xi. 75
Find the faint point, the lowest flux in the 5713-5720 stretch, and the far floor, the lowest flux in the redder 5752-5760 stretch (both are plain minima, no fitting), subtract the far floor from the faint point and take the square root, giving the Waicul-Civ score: 0.9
